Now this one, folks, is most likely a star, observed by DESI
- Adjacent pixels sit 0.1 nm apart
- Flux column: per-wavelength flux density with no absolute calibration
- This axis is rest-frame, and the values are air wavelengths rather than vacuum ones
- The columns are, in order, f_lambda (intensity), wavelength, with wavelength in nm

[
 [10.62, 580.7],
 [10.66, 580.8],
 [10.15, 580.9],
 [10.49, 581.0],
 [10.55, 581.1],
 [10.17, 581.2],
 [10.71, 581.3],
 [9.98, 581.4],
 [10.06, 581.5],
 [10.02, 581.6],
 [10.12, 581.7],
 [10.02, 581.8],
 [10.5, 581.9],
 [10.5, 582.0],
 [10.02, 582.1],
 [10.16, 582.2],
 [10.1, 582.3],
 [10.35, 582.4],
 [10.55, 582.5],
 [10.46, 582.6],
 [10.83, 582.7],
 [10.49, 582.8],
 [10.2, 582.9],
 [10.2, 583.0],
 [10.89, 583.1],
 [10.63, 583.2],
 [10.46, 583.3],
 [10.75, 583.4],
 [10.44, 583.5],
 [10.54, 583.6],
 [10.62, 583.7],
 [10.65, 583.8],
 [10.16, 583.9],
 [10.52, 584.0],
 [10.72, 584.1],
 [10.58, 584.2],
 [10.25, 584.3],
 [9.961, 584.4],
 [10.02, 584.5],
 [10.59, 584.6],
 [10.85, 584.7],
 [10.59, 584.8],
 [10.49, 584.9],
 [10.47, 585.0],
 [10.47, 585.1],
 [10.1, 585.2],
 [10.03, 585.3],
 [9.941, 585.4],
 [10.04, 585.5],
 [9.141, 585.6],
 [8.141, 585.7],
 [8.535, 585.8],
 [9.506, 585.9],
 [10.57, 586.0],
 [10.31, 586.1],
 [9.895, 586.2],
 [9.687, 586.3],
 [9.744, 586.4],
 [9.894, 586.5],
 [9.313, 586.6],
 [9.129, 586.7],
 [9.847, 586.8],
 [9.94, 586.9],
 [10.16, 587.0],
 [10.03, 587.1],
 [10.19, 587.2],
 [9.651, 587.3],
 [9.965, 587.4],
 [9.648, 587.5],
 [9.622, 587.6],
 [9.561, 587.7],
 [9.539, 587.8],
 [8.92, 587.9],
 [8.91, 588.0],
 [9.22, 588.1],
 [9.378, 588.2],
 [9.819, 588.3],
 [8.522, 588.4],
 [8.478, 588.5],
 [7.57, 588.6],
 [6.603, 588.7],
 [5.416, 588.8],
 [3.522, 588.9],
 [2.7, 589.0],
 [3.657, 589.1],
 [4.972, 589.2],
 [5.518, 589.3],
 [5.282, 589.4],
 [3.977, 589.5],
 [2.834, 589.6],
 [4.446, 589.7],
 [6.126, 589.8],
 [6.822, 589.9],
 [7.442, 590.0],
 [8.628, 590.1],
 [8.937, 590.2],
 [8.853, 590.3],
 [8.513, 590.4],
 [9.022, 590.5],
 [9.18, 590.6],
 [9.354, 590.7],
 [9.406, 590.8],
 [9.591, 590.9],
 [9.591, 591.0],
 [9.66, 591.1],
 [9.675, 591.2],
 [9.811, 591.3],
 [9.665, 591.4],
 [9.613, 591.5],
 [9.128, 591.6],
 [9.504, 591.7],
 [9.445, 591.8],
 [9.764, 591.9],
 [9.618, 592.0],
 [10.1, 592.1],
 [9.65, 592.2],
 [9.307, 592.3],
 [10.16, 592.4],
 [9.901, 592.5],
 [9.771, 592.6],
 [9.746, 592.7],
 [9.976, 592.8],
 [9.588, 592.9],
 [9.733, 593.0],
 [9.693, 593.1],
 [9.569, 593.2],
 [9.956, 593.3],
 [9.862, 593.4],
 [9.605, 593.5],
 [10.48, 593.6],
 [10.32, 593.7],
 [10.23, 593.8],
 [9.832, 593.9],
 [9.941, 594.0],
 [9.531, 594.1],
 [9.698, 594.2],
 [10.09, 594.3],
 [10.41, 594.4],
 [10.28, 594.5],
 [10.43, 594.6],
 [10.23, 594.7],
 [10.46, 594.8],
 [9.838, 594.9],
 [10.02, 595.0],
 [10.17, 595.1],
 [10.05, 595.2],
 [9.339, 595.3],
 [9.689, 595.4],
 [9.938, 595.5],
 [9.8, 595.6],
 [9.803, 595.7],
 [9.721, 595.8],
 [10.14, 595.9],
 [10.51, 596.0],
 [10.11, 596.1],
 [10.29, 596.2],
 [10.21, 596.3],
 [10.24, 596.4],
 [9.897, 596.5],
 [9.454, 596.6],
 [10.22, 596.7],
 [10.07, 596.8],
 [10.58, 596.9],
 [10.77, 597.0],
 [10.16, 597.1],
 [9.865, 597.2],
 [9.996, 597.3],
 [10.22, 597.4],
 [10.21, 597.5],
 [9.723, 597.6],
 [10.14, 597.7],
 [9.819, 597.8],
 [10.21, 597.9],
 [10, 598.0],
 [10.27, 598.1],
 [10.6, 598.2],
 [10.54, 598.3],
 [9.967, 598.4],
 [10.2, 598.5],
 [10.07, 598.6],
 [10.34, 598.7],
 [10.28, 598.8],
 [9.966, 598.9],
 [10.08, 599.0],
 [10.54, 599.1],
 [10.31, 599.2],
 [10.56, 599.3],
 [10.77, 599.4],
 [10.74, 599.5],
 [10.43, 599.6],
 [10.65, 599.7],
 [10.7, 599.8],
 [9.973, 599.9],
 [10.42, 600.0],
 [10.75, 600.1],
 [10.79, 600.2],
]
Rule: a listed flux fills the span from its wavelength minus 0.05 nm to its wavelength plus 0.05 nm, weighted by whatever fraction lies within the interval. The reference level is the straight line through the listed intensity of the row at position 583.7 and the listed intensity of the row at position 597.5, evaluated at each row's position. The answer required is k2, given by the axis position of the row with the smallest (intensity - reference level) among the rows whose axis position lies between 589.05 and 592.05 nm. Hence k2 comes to 589.6 nm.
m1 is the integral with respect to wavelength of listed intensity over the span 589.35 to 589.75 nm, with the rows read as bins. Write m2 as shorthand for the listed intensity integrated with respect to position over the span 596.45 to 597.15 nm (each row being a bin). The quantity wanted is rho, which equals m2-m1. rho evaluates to 5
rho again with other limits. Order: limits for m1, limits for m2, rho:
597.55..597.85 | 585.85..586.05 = -1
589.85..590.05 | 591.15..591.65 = 3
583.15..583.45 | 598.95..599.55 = 3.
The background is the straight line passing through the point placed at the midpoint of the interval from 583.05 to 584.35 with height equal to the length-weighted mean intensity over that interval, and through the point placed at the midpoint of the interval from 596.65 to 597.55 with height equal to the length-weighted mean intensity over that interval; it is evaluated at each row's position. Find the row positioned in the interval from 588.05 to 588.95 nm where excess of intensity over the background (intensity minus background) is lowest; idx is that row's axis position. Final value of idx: 588.9 nm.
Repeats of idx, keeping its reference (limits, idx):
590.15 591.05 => 590.4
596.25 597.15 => 596.6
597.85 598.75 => 598.4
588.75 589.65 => 589.0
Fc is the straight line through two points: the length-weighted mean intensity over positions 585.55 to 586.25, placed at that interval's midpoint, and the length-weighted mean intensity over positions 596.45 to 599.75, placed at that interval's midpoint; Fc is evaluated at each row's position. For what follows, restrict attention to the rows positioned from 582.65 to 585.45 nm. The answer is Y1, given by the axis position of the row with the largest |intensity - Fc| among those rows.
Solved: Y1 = 583.1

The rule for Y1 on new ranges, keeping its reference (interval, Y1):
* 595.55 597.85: 596.6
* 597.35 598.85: 597.6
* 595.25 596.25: 595.3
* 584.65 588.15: 584.7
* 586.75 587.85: 587.2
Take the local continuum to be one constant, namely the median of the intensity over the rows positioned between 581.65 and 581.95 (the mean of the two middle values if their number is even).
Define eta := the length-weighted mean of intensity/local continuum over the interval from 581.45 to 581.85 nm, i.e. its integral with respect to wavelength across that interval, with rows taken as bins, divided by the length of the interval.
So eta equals 0.99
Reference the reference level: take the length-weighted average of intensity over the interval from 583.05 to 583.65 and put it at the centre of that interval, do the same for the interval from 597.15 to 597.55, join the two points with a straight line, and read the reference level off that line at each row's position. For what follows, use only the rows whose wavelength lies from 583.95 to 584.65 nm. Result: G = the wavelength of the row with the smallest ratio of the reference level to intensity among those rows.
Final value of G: 584.1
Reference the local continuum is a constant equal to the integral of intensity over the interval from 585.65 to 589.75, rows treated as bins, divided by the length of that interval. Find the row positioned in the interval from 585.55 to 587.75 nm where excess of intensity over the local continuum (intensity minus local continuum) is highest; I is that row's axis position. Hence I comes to 586.0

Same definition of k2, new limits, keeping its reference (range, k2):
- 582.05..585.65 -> 585.6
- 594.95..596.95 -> 595.3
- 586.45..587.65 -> 586.7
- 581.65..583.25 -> 581.8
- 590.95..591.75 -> 591.6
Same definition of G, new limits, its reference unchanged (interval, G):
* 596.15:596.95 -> 596.9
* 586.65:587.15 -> 587.0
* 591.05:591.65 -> 591.3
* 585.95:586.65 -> 586.0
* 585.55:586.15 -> 586.0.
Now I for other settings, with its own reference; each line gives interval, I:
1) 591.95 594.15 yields 593.6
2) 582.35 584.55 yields 583.1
